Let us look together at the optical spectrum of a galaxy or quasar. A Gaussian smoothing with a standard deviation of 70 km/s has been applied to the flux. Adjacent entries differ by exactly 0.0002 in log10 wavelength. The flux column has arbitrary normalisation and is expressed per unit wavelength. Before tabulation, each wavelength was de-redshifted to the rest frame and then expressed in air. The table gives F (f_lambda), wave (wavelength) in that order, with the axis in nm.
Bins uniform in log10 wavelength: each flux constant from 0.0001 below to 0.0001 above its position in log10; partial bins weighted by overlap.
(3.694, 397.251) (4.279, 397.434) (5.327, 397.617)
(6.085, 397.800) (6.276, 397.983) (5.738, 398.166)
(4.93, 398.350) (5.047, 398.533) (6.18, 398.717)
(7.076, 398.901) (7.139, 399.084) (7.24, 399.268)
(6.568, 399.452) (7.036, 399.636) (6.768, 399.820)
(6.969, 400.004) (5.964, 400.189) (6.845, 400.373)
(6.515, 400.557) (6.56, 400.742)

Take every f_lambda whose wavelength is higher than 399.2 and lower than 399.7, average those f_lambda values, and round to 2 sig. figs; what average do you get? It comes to 6.9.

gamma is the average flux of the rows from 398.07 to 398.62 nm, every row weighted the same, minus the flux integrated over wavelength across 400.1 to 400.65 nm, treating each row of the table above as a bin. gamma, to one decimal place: 1.7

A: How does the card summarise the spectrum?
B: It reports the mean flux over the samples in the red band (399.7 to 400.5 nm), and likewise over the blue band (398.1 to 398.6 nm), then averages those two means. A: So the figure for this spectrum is 5.9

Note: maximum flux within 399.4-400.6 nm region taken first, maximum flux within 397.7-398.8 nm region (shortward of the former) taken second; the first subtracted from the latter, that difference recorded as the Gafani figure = -0.8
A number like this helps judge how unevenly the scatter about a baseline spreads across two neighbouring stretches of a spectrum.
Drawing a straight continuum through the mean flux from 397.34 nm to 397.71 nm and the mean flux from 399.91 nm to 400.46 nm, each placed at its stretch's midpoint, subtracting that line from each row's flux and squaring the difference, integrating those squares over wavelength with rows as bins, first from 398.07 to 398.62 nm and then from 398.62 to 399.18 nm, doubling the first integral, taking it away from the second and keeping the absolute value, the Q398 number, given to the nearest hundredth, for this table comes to 0.47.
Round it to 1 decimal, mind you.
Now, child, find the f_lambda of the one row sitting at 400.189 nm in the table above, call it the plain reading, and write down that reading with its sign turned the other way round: -6.0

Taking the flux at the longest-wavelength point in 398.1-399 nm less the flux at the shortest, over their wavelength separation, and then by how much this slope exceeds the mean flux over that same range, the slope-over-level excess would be -4.0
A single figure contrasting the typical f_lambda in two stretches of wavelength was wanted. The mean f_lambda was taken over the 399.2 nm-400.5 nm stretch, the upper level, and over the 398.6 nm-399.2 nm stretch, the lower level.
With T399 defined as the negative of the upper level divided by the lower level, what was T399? -1.00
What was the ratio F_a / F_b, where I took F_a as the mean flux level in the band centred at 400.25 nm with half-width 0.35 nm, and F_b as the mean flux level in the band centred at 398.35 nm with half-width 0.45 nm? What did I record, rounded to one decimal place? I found 1.2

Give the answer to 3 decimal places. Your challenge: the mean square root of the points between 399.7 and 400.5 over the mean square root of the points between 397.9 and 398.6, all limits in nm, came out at 1.100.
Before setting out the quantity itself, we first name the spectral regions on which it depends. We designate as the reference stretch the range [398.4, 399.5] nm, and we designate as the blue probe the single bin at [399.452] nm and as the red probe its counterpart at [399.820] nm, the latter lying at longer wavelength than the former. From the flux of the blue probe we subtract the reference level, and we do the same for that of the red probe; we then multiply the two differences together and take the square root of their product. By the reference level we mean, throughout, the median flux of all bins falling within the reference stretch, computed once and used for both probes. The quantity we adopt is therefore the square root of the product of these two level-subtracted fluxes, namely 0.12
